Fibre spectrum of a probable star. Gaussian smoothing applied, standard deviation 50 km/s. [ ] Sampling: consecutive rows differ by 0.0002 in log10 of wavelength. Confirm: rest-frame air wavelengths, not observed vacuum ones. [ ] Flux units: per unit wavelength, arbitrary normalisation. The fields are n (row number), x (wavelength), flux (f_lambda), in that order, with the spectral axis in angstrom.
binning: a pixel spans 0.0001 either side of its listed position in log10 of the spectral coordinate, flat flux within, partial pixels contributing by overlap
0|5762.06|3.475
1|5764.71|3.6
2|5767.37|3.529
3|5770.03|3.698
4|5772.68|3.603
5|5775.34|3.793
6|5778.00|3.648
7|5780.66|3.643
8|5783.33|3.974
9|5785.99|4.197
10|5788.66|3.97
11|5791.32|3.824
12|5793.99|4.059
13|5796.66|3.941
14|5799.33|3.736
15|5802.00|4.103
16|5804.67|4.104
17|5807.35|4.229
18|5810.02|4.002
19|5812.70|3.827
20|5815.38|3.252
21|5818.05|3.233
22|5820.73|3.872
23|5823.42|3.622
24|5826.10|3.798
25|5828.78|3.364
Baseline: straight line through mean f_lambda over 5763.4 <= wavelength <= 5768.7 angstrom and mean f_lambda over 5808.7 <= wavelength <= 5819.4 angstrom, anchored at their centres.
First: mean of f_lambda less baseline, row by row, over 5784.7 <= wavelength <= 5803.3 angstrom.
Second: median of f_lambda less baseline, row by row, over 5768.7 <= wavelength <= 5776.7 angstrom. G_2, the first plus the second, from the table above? 0.54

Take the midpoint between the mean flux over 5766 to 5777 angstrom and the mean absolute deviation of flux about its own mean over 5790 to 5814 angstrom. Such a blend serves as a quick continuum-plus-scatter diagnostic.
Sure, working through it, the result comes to 1.89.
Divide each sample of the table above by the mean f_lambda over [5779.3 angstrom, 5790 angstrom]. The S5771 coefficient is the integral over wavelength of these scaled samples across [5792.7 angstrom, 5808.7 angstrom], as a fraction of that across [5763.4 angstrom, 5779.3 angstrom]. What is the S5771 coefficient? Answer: 1.11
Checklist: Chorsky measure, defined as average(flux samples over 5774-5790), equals 3.87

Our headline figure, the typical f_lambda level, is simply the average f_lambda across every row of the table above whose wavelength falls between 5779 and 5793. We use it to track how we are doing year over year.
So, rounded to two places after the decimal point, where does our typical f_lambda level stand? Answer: 3.92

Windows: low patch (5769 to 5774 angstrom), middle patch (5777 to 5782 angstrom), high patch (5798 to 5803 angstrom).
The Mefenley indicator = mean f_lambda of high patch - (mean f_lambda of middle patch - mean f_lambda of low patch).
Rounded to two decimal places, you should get 3.92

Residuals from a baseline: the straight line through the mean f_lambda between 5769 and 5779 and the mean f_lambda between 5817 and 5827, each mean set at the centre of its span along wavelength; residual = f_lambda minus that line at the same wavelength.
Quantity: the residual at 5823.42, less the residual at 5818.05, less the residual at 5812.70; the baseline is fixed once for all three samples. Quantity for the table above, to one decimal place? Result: 0.2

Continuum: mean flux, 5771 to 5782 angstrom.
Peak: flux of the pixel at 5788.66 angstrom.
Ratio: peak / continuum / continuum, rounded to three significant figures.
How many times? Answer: 0.294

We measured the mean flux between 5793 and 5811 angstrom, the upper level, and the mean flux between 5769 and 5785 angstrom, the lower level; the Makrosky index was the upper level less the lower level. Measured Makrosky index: 0.3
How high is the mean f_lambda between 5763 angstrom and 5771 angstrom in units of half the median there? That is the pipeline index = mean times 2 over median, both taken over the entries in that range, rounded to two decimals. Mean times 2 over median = 2.00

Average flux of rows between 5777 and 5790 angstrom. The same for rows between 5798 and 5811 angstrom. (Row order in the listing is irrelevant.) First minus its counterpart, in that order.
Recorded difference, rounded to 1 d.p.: -0.1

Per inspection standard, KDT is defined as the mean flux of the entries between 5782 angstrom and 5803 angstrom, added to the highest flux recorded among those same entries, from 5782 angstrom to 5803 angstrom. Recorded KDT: 8.17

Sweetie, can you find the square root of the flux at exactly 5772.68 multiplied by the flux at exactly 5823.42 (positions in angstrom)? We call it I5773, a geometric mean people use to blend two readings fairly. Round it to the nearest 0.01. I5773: 3.61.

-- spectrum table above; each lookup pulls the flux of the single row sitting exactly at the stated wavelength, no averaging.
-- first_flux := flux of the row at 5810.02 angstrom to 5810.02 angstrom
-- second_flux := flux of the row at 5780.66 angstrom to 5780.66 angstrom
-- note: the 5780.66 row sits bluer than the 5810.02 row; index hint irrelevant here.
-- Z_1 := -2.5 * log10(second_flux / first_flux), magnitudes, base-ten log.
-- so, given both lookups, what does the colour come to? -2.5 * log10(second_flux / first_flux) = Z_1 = 0.10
